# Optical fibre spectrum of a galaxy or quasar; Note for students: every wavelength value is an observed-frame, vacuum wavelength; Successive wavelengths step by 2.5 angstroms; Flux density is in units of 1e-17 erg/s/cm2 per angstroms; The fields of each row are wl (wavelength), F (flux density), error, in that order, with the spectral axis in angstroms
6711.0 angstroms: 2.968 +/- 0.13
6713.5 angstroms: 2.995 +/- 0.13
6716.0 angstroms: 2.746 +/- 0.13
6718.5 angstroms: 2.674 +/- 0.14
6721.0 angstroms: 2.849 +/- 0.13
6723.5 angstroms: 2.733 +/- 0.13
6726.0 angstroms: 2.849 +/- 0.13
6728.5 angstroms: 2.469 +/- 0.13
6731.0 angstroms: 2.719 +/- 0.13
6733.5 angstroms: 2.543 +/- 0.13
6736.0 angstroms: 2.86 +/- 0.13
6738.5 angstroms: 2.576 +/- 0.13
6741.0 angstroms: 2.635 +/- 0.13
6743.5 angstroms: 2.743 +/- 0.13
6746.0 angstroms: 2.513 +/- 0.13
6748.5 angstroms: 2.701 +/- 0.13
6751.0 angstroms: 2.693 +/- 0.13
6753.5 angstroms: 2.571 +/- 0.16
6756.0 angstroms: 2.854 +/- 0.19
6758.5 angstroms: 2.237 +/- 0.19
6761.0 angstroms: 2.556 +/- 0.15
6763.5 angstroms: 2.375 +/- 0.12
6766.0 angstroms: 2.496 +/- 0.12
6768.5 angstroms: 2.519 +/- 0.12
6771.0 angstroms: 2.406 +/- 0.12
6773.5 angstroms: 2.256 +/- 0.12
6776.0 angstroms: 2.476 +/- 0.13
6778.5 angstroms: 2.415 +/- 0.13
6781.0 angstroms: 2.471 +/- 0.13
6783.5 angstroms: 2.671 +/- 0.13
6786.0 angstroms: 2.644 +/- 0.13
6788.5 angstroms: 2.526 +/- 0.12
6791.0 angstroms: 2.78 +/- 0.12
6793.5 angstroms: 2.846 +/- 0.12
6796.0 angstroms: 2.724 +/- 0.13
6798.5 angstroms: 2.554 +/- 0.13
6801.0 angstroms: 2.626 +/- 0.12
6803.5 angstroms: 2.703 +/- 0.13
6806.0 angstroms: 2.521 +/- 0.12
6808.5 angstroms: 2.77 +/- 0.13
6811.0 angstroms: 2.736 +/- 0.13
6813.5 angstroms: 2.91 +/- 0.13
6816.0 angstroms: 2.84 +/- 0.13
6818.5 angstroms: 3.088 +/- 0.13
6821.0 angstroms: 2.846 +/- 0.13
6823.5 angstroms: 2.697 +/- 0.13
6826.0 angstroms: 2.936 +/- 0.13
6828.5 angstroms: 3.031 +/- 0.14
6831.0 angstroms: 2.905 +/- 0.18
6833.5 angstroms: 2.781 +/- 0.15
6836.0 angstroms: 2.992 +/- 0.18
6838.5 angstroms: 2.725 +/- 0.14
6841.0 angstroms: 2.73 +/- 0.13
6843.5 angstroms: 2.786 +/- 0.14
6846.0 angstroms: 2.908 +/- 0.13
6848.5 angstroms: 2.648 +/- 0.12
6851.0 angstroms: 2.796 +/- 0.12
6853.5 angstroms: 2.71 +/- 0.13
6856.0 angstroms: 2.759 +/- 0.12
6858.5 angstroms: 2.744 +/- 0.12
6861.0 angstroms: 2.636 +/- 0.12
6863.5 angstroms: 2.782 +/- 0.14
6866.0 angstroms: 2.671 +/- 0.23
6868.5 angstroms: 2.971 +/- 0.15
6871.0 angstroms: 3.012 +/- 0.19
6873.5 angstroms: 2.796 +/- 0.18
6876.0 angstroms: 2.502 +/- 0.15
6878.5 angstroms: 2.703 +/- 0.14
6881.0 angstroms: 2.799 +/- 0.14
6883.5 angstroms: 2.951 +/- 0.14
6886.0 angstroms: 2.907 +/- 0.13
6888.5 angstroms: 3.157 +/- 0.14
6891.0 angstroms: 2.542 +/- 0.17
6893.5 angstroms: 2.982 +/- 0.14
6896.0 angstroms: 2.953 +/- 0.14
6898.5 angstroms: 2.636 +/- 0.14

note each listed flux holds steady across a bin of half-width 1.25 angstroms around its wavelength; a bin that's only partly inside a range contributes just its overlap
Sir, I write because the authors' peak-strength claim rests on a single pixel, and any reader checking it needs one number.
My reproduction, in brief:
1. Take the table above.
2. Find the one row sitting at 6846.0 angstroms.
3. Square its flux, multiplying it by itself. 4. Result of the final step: 8.5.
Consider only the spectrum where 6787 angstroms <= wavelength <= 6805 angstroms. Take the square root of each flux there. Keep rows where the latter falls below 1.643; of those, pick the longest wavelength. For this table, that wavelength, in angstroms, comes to 6801.0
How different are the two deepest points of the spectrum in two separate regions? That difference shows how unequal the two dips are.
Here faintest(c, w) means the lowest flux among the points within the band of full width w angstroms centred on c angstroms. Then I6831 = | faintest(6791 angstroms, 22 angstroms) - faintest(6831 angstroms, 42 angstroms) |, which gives 0.18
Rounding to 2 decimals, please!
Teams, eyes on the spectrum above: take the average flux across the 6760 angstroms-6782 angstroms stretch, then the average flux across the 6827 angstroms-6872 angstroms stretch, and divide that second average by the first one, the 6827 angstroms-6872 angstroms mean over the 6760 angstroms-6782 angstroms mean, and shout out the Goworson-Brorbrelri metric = 1.15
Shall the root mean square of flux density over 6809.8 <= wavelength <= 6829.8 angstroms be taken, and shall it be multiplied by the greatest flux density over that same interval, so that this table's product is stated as 8.9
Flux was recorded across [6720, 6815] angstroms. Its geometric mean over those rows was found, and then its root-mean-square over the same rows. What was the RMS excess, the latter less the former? 0.011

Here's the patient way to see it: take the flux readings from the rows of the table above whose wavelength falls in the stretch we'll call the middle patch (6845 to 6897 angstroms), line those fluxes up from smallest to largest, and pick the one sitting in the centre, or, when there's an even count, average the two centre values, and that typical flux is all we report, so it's 2.80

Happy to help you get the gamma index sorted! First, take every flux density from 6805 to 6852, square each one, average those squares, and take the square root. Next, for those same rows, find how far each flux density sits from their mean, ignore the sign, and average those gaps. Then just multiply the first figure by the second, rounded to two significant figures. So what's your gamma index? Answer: 0.31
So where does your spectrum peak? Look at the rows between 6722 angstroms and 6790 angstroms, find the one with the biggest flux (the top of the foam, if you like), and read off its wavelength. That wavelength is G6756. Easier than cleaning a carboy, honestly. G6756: 6736.0 angstroms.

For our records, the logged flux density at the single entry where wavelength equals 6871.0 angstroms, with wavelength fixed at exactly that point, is 3.012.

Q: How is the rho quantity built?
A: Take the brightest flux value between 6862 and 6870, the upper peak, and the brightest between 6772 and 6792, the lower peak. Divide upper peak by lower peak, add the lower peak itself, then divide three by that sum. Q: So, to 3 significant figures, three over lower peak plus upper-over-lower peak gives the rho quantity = 0.779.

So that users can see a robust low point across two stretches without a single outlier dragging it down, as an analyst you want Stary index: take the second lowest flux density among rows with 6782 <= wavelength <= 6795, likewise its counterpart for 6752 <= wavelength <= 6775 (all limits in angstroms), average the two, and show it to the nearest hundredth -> 2.45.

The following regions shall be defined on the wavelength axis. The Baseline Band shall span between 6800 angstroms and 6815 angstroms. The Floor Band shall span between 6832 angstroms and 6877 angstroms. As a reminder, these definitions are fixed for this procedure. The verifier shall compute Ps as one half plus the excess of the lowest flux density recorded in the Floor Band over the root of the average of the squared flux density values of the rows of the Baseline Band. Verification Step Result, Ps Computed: 0.29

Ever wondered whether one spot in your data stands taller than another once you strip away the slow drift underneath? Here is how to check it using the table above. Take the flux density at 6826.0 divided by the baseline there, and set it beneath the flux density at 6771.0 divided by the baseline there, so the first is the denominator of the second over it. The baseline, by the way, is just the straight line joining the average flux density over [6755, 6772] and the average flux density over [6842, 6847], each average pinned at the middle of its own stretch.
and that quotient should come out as 0.90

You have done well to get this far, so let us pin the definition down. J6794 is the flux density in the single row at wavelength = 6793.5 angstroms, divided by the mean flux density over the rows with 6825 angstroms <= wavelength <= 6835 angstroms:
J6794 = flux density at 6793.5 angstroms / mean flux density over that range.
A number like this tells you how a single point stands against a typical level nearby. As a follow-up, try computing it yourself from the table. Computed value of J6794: 0.98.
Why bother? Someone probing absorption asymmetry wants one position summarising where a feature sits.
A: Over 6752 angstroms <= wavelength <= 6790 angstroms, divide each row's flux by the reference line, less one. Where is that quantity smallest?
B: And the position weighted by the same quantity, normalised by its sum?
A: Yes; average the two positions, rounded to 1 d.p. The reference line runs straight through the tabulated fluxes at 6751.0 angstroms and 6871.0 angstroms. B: 6772.8 angstroms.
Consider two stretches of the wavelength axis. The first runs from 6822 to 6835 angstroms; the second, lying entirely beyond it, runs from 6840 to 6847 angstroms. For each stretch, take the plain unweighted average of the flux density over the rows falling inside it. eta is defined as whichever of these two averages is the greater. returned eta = 2.87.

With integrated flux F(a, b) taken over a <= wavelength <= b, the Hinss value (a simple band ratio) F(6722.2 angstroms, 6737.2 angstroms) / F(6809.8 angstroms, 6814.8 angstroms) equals 2.9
